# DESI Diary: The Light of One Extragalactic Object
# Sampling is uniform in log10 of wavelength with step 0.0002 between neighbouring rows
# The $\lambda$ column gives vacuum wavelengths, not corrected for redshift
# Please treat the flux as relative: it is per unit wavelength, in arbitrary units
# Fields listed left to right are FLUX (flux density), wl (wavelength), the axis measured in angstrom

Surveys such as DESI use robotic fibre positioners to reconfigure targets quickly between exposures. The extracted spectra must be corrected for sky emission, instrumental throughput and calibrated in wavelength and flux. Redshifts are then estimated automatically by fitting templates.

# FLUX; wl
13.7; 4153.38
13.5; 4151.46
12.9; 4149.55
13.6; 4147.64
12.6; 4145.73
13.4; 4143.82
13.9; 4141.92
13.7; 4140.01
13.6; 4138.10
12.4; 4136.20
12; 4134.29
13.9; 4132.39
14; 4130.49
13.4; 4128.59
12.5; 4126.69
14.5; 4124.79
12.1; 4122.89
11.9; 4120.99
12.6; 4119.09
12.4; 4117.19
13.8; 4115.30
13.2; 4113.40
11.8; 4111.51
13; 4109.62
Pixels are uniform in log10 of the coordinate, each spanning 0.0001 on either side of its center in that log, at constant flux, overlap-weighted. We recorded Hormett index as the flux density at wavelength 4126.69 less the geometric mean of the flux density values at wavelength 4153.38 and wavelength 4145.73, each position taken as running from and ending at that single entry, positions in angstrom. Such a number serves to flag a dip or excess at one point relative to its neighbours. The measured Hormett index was -0.6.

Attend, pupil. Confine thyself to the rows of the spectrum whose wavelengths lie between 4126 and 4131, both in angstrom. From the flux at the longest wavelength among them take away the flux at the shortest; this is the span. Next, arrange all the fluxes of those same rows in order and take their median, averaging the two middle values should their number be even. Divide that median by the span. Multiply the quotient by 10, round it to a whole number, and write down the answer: 89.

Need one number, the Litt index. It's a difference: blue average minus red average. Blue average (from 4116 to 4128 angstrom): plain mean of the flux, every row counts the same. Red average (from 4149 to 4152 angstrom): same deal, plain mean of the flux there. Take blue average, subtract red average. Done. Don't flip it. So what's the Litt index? -0.5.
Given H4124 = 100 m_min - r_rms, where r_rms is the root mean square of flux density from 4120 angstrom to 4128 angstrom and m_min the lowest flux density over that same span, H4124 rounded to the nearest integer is 1177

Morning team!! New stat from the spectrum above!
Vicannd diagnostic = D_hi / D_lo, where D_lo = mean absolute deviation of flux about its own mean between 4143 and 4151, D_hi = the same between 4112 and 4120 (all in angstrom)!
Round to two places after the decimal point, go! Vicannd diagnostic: 1.33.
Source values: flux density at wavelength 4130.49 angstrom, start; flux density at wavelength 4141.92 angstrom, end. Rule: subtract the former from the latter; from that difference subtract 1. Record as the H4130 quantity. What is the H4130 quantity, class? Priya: -1.1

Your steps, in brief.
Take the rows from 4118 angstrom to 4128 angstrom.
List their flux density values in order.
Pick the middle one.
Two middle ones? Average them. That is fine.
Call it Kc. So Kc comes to 12.5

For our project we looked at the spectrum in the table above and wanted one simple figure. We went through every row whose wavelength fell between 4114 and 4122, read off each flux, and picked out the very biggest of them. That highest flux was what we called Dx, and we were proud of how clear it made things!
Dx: 13.8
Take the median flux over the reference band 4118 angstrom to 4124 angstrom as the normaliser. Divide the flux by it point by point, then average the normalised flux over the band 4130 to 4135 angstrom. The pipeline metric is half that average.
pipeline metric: 0.550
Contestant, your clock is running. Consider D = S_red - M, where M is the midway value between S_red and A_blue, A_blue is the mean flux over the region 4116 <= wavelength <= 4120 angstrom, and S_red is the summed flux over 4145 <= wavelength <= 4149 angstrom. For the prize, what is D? 6.8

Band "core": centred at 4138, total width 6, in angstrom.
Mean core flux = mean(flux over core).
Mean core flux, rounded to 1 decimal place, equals 13.2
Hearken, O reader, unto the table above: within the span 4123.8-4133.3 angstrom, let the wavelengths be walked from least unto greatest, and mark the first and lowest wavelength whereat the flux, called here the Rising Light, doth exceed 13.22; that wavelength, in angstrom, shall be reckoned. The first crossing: 4124.79 angstrom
